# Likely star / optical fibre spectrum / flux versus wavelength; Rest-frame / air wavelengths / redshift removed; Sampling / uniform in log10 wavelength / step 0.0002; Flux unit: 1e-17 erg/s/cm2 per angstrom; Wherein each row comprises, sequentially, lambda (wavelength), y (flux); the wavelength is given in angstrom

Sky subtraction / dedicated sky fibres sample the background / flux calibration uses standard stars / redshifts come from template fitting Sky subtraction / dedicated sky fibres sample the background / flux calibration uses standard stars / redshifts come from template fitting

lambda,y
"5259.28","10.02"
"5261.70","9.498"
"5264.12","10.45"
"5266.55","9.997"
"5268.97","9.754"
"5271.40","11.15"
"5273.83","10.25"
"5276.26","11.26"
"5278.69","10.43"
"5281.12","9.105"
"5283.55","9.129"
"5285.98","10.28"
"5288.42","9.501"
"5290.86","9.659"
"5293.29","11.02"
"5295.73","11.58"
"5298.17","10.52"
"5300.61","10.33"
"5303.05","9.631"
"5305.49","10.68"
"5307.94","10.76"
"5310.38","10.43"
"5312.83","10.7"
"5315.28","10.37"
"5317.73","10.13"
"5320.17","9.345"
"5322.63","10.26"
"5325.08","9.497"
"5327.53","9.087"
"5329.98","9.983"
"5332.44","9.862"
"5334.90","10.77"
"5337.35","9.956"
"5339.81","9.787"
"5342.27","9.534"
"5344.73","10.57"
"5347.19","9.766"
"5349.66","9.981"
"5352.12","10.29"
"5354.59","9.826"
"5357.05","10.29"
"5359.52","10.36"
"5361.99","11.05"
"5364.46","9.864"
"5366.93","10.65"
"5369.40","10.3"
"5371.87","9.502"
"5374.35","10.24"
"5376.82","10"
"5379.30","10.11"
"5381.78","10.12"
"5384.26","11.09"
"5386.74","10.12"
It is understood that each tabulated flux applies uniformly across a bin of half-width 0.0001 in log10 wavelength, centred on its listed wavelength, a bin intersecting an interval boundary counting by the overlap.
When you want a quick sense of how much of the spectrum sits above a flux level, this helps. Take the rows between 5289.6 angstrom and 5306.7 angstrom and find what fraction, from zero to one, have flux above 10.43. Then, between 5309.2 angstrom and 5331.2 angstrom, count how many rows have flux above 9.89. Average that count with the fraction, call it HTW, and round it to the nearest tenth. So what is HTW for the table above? 3.3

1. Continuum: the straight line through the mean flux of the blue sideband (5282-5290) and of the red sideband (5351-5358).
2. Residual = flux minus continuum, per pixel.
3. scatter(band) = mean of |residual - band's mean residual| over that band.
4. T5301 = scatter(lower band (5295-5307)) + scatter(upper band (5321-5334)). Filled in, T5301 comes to 0.815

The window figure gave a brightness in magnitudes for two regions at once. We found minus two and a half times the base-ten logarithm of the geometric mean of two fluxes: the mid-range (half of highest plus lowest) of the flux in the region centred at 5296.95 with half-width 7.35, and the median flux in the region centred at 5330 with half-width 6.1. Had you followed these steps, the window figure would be -2.52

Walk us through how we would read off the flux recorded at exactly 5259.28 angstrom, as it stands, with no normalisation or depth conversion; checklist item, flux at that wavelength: 10.02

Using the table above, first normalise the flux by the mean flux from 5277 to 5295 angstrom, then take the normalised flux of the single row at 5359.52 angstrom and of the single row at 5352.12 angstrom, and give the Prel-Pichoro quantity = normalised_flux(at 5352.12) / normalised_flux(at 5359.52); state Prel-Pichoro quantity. 0.99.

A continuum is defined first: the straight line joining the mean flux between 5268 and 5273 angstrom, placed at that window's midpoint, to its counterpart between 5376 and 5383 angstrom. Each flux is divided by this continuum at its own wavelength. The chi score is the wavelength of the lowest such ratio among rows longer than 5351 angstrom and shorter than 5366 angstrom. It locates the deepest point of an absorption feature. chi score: 5354.59 angstrom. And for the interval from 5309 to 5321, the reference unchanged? 5320.17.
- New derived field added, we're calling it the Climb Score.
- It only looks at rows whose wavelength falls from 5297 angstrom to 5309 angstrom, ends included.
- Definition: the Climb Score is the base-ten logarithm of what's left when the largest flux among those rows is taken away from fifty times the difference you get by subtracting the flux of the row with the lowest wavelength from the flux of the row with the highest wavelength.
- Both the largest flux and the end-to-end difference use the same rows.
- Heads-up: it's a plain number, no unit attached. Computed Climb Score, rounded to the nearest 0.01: 0.09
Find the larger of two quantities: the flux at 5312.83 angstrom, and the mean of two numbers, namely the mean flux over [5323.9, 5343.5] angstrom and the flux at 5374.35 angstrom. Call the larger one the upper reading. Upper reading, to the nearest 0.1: 10.7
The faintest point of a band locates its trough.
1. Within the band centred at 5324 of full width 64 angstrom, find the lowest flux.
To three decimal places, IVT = 9.087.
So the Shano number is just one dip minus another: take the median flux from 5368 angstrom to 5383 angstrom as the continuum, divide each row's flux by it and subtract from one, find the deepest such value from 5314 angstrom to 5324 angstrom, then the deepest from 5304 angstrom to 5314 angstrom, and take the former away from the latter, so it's -0.11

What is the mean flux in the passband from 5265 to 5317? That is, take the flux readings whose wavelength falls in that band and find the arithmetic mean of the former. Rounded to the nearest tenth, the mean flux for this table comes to 10.3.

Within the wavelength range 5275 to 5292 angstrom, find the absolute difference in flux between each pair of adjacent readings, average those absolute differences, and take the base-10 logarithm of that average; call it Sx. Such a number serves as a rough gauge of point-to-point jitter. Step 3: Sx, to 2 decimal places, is -0.15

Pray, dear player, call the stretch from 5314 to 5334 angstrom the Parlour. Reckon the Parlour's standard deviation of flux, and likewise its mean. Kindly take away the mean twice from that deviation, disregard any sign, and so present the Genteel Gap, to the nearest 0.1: 19.2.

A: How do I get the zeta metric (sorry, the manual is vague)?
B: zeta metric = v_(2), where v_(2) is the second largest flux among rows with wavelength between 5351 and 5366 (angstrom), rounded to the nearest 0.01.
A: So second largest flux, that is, 10.36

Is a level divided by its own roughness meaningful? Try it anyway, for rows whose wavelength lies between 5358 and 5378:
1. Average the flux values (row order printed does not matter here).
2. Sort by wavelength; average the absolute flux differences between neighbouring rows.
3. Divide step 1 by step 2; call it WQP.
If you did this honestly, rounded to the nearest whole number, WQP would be 15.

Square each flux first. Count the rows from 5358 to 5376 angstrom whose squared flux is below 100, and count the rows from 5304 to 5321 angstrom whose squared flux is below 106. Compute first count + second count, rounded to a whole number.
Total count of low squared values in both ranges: 4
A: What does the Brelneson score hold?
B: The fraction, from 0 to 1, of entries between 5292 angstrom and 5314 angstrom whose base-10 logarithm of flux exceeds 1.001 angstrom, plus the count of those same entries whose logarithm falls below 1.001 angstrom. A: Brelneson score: 1.9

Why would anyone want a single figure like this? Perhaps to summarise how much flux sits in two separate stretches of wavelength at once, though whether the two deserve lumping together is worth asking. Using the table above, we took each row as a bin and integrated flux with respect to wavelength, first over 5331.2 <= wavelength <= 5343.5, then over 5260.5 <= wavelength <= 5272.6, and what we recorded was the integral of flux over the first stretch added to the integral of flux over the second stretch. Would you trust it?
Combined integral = 246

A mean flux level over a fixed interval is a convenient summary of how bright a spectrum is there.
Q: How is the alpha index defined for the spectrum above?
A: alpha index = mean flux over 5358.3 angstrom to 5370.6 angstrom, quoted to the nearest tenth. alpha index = 10.4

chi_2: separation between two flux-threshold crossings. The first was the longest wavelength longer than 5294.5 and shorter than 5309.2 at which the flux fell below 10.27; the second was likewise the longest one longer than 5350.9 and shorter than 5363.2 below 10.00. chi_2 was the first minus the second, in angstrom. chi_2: -51.5 angstrom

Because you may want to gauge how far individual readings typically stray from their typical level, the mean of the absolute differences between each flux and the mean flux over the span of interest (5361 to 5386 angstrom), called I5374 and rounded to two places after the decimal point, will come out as 0.38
